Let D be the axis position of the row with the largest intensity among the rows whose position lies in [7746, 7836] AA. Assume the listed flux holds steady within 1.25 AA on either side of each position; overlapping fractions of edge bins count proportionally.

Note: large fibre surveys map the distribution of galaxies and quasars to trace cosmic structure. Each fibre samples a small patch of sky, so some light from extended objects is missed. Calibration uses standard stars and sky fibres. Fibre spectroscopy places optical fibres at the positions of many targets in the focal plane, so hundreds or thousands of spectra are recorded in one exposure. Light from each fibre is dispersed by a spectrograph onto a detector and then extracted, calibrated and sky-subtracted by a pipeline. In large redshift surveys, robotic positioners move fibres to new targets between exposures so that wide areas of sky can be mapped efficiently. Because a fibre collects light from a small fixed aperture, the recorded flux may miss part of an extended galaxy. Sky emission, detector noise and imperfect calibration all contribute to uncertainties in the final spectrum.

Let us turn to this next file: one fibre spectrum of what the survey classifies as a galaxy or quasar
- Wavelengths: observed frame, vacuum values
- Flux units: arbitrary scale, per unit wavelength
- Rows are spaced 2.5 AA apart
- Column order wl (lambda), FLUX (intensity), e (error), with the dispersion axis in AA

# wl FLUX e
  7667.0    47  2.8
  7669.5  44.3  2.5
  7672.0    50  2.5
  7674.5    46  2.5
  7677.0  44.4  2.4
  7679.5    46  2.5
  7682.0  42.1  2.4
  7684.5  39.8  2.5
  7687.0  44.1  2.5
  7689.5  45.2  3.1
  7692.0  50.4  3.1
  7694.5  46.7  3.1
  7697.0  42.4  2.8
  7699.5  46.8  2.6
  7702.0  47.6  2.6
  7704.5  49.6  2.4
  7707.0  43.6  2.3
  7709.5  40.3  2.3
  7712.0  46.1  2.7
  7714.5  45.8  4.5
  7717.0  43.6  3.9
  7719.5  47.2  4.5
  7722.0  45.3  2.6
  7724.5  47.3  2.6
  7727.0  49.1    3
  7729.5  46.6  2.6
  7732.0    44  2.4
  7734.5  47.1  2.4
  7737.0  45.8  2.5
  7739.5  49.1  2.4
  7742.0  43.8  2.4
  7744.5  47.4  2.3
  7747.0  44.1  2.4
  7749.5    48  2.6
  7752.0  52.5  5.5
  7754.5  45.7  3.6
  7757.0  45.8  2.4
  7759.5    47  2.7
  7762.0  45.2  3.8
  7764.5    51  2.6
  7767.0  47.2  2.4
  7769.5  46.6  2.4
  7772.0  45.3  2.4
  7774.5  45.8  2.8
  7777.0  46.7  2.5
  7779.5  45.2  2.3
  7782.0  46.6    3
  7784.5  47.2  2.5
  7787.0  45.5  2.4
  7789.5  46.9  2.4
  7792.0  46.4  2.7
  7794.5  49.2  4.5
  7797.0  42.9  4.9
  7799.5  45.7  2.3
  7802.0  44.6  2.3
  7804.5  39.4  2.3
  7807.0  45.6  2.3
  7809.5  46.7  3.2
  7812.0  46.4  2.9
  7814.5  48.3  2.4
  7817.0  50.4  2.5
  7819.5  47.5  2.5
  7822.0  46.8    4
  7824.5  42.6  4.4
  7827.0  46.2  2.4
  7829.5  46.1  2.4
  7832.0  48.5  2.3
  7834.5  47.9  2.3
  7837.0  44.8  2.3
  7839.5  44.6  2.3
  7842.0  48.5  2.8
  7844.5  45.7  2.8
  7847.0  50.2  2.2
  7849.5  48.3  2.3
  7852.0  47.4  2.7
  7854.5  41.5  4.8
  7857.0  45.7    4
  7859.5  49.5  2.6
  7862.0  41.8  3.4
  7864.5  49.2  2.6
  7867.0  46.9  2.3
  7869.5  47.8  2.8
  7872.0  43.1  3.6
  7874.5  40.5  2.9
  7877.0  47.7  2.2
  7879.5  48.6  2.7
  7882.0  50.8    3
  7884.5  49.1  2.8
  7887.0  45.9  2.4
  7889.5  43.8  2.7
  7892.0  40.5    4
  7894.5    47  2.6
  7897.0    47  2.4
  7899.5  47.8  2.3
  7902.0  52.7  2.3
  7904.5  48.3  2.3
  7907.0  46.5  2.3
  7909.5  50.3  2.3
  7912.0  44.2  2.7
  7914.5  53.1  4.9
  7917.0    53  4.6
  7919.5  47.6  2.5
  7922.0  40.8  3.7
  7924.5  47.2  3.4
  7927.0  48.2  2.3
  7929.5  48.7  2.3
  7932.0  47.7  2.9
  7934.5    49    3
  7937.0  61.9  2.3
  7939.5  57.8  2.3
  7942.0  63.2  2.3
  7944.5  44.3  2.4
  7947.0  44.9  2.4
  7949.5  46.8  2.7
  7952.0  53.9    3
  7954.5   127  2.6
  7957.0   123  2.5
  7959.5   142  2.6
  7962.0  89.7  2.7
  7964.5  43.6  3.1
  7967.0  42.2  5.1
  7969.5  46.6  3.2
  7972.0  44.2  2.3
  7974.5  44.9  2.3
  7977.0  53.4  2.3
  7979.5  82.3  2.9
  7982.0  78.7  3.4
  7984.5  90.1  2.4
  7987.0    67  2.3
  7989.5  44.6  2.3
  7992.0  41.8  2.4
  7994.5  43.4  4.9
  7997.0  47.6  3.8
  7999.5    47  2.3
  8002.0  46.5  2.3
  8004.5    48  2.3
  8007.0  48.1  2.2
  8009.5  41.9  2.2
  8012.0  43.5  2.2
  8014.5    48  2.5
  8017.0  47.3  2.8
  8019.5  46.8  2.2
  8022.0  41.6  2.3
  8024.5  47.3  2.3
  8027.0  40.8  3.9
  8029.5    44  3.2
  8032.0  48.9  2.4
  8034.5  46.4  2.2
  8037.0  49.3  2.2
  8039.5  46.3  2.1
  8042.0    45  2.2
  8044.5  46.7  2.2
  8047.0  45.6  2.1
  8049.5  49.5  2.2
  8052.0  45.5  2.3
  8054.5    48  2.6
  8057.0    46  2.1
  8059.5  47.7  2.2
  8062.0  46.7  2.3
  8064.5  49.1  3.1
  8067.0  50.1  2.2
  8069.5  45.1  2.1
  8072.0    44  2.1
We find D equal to 7752.0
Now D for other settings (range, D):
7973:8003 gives 7984.5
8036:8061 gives 8049.5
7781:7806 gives 7794.5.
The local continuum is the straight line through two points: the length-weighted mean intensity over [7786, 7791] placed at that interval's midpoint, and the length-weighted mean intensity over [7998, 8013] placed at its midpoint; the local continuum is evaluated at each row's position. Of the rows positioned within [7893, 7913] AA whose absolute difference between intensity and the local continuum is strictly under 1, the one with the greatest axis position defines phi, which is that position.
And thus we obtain 7907.0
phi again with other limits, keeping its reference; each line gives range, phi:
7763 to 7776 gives 7774.5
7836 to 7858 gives 7857.0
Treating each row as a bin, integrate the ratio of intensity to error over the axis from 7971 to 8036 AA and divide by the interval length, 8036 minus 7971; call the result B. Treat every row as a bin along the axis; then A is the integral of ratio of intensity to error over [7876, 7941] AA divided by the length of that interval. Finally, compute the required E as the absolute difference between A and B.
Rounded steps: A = 18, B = 20.1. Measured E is 1.9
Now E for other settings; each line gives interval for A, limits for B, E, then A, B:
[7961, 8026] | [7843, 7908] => 2.7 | 20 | 17.4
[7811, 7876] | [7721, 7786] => 0.6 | 17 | 17.7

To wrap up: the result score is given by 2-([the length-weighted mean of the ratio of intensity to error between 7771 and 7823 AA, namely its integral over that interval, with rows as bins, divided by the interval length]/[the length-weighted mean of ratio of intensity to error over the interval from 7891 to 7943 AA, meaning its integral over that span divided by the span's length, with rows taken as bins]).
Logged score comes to 1.08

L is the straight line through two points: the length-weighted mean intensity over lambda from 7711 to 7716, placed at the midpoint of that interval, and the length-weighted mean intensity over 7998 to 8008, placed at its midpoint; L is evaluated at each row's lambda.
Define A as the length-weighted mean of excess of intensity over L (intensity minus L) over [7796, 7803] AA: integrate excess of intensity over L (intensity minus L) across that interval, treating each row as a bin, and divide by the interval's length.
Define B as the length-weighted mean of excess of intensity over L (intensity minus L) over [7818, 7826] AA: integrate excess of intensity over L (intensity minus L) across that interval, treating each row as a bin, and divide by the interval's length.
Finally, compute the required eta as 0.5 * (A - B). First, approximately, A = -1.8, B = -0.6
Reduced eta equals -0.6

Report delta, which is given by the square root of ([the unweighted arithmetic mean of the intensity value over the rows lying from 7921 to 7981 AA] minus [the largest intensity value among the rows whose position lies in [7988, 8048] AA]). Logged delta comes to 3.59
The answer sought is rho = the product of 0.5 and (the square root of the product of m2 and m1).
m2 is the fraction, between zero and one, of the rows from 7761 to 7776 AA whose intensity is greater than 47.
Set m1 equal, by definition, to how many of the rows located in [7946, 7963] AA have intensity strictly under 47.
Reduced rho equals 0.41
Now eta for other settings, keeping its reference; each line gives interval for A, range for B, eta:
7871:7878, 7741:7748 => -1.1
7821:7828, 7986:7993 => -2.5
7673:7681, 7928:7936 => -1.0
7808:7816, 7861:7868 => 0.7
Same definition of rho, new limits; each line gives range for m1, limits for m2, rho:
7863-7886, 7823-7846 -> 0.50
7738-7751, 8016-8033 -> 0.46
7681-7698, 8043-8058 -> 0.71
